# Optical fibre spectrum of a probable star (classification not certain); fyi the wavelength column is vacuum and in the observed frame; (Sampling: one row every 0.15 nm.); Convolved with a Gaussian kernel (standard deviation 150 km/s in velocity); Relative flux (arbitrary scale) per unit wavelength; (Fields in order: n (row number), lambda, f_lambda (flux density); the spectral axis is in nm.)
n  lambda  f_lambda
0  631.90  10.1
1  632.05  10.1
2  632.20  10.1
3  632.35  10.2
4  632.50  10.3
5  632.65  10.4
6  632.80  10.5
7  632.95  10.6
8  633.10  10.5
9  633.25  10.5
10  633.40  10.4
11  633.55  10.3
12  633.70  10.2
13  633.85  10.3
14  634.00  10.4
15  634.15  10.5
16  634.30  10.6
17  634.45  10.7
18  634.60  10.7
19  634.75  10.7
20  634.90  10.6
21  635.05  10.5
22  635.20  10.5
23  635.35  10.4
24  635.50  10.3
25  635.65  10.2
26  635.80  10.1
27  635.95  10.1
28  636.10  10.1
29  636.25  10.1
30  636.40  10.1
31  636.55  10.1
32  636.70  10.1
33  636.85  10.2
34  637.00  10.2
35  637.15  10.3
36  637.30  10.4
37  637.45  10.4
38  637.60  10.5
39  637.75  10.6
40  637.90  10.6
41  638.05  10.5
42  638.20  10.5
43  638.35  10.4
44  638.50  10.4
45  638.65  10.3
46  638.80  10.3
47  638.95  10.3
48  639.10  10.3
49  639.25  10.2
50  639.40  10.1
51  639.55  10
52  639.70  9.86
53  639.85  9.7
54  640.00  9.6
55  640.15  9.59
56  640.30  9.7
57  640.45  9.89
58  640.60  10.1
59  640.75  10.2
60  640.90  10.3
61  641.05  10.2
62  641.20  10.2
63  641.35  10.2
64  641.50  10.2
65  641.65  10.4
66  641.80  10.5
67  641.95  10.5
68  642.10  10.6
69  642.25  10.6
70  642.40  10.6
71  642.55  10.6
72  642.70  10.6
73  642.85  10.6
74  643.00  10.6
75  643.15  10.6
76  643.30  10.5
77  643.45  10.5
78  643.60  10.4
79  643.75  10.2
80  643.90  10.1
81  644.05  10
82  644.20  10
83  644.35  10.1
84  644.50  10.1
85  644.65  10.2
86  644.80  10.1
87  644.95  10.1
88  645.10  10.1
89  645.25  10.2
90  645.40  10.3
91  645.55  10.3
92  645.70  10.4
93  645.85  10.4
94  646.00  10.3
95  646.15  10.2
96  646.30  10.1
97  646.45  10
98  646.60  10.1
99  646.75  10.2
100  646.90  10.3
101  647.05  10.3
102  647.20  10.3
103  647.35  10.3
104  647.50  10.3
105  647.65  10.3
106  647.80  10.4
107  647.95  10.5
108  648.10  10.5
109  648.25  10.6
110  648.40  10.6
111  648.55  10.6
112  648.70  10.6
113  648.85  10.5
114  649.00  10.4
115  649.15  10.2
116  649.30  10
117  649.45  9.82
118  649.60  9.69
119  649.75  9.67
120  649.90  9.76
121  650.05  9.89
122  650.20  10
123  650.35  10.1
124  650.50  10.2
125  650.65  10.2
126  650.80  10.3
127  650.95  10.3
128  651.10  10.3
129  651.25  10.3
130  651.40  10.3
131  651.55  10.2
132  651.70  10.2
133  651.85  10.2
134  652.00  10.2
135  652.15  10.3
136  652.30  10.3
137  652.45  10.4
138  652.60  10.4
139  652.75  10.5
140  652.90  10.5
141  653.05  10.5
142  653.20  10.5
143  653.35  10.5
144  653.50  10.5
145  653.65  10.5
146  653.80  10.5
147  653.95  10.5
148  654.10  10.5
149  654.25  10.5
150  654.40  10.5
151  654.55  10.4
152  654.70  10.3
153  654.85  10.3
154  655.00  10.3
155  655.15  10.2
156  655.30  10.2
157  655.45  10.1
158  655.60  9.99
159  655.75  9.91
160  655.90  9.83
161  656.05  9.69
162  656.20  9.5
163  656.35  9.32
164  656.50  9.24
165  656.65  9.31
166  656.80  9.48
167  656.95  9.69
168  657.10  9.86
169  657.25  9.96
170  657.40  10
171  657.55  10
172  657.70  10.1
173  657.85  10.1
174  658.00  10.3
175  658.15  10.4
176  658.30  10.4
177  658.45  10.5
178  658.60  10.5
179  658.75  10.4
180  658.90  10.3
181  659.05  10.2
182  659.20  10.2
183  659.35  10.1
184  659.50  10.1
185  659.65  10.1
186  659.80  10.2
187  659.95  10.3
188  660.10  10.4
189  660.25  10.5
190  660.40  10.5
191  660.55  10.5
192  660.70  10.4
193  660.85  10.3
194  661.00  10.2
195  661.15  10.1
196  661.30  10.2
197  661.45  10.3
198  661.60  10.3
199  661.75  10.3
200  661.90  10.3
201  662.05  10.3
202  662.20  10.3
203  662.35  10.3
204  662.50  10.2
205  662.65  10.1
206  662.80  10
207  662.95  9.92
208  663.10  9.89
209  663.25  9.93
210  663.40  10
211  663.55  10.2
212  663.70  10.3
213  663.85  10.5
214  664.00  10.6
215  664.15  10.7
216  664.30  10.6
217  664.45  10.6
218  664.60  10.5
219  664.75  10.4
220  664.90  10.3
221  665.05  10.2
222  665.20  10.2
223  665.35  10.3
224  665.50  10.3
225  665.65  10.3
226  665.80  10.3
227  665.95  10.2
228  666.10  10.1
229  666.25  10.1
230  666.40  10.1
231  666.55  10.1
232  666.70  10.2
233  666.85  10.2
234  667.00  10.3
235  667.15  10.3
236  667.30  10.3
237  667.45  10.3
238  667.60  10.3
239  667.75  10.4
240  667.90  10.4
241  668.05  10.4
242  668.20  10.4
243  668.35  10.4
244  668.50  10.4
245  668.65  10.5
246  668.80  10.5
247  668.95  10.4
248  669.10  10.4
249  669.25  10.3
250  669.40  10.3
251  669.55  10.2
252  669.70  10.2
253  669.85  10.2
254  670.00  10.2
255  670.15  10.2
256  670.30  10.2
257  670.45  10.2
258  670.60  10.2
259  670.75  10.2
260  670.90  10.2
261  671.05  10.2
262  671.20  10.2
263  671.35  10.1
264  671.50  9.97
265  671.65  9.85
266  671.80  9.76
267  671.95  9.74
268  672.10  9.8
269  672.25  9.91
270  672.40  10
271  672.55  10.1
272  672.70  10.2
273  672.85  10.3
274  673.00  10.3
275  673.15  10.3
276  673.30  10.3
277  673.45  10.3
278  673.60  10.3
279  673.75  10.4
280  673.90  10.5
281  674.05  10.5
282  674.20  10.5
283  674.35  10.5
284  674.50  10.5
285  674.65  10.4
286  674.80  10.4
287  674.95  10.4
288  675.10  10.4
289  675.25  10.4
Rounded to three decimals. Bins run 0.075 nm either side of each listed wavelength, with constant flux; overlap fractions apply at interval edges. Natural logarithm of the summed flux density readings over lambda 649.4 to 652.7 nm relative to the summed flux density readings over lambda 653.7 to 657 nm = 0.012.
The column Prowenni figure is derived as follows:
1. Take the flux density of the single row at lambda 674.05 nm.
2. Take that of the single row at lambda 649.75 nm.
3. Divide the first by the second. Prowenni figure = 1.09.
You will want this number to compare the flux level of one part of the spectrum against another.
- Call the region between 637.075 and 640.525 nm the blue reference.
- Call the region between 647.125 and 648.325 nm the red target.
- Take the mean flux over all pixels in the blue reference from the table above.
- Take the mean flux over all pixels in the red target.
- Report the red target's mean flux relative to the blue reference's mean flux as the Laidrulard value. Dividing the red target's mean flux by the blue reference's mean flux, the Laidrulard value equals 1.02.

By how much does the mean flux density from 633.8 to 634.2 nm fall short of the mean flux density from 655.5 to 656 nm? -0.49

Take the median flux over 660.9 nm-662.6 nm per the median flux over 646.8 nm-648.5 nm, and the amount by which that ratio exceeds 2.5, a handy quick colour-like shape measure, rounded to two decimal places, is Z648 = -1.50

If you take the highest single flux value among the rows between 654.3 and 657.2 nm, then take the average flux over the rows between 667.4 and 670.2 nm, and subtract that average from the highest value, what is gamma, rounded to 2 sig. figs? 0.16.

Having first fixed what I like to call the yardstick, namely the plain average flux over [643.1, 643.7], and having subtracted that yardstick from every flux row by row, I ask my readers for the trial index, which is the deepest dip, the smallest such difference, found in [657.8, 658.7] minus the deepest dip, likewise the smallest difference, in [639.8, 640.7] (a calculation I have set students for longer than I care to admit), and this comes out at 0.51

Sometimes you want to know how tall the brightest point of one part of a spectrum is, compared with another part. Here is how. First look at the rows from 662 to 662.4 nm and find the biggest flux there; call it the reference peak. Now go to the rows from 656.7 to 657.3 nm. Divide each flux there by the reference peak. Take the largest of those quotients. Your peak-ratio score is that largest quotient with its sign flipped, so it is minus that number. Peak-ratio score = -0.97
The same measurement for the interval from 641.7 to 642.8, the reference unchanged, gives -1.03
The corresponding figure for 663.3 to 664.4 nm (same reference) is -1.04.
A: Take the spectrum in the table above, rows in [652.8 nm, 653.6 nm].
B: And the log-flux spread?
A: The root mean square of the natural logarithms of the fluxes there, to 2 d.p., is 2.35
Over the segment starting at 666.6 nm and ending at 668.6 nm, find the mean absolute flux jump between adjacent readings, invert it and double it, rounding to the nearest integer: 120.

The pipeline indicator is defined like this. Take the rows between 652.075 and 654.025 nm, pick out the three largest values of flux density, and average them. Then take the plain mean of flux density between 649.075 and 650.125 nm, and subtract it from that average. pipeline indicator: 0.6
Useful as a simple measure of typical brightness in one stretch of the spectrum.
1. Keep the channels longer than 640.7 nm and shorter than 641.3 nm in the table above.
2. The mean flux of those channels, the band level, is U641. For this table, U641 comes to 10.2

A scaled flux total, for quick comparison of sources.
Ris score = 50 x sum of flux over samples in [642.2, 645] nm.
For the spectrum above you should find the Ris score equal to 9825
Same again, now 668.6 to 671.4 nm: 9745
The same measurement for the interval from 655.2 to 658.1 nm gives 9329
